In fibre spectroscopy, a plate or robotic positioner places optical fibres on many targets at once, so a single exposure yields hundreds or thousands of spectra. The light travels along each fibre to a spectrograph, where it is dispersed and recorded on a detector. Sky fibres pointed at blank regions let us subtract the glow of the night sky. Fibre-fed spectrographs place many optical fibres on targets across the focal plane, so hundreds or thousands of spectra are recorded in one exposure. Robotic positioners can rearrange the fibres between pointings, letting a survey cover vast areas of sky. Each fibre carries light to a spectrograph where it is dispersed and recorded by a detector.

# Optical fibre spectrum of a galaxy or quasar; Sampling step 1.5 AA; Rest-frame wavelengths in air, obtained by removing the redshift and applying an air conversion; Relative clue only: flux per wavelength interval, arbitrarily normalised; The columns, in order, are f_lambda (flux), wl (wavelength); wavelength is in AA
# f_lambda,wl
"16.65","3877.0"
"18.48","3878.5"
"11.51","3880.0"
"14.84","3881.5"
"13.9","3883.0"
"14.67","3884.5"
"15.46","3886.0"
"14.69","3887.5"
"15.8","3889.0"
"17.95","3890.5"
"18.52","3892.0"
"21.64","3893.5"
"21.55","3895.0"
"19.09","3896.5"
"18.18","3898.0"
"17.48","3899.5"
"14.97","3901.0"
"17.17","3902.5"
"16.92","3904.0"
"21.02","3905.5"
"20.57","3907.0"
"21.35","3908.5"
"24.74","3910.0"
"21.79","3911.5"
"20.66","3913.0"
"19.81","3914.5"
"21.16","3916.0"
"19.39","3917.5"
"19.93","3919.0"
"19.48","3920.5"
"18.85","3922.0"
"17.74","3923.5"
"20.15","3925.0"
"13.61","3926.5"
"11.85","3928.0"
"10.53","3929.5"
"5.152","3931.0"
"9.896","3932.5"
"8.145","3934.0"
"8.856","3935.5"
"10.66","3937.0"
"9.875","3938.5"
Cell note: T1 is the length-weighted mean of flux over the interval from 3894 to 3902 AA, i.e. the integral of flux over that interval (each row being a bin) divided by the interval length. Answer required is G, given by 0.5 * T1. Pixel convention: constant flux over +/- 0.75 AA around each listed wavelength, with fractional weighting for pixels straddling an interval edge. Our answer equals 9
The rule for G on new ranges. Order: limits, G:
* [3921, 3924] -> 9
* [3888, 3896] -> 9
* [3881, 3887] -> 7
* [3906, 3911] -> 11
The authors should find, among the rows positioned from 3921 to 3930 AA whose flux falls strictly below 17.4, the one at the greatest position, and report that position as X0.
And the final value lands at 3929.5 AA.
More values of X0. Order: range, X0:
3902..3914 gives 3904.0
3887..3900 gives 3889.0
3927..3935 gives 3934.0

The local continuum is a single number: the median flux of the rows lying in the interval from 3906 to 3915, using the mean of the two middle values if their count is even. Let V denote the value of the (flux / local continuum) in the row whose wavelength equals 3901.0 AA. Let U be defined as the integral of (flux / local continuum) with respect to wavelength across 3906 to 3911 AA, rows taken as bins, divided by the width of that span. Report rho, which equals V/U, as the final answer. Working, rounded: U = 1.05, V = 0.71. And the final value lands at 0.68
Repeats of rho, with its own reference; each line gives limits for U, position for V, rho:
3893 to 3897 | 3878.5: 0.89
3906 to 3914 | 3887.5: 0.68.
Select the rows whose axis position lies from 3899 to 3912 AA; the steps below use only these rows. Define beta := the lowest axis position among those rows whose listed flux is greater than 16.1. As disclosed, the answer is 3899.5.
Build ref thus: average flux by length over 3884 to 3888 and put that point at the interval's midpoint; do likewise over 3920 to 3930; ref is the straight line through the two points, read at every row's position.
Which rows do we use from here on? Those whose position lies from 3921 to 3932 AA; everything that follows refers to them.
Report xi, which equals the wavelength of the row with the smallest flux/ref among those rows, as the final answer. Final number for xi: 3931.0 AA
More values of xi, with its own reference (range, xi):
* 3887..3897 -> 3887.5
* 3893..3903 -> 3901.0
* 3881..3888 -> 3883.0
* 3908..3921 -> 3920.5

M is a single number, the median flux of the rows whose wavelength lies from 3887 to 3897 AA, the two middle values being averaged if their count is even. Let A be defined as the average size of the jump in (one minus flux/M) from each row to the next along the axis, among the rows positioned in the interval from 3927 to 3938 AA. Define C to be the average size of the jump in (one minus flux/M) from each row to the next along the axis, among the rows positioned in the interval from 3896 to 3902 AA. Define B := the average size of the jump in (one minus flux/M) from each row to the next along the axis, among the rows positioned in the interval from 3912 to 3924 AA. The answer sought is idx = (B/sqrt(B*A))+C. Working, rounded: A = 0.14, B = 0.052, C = 0.074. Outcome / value 0.68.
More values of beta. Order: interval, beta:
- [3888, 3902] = 3890.5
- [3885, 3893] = 3890.5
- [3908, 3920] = 3908.5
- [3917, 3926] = 3917.5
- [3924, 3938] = 3925.0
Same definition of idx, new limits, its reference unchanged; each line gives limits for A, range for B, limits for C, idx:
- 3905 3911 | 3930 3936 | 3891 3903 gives 1.34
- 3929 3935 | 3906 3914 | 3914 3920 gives 0.79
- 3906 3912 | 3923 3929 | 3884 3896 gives 1.29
